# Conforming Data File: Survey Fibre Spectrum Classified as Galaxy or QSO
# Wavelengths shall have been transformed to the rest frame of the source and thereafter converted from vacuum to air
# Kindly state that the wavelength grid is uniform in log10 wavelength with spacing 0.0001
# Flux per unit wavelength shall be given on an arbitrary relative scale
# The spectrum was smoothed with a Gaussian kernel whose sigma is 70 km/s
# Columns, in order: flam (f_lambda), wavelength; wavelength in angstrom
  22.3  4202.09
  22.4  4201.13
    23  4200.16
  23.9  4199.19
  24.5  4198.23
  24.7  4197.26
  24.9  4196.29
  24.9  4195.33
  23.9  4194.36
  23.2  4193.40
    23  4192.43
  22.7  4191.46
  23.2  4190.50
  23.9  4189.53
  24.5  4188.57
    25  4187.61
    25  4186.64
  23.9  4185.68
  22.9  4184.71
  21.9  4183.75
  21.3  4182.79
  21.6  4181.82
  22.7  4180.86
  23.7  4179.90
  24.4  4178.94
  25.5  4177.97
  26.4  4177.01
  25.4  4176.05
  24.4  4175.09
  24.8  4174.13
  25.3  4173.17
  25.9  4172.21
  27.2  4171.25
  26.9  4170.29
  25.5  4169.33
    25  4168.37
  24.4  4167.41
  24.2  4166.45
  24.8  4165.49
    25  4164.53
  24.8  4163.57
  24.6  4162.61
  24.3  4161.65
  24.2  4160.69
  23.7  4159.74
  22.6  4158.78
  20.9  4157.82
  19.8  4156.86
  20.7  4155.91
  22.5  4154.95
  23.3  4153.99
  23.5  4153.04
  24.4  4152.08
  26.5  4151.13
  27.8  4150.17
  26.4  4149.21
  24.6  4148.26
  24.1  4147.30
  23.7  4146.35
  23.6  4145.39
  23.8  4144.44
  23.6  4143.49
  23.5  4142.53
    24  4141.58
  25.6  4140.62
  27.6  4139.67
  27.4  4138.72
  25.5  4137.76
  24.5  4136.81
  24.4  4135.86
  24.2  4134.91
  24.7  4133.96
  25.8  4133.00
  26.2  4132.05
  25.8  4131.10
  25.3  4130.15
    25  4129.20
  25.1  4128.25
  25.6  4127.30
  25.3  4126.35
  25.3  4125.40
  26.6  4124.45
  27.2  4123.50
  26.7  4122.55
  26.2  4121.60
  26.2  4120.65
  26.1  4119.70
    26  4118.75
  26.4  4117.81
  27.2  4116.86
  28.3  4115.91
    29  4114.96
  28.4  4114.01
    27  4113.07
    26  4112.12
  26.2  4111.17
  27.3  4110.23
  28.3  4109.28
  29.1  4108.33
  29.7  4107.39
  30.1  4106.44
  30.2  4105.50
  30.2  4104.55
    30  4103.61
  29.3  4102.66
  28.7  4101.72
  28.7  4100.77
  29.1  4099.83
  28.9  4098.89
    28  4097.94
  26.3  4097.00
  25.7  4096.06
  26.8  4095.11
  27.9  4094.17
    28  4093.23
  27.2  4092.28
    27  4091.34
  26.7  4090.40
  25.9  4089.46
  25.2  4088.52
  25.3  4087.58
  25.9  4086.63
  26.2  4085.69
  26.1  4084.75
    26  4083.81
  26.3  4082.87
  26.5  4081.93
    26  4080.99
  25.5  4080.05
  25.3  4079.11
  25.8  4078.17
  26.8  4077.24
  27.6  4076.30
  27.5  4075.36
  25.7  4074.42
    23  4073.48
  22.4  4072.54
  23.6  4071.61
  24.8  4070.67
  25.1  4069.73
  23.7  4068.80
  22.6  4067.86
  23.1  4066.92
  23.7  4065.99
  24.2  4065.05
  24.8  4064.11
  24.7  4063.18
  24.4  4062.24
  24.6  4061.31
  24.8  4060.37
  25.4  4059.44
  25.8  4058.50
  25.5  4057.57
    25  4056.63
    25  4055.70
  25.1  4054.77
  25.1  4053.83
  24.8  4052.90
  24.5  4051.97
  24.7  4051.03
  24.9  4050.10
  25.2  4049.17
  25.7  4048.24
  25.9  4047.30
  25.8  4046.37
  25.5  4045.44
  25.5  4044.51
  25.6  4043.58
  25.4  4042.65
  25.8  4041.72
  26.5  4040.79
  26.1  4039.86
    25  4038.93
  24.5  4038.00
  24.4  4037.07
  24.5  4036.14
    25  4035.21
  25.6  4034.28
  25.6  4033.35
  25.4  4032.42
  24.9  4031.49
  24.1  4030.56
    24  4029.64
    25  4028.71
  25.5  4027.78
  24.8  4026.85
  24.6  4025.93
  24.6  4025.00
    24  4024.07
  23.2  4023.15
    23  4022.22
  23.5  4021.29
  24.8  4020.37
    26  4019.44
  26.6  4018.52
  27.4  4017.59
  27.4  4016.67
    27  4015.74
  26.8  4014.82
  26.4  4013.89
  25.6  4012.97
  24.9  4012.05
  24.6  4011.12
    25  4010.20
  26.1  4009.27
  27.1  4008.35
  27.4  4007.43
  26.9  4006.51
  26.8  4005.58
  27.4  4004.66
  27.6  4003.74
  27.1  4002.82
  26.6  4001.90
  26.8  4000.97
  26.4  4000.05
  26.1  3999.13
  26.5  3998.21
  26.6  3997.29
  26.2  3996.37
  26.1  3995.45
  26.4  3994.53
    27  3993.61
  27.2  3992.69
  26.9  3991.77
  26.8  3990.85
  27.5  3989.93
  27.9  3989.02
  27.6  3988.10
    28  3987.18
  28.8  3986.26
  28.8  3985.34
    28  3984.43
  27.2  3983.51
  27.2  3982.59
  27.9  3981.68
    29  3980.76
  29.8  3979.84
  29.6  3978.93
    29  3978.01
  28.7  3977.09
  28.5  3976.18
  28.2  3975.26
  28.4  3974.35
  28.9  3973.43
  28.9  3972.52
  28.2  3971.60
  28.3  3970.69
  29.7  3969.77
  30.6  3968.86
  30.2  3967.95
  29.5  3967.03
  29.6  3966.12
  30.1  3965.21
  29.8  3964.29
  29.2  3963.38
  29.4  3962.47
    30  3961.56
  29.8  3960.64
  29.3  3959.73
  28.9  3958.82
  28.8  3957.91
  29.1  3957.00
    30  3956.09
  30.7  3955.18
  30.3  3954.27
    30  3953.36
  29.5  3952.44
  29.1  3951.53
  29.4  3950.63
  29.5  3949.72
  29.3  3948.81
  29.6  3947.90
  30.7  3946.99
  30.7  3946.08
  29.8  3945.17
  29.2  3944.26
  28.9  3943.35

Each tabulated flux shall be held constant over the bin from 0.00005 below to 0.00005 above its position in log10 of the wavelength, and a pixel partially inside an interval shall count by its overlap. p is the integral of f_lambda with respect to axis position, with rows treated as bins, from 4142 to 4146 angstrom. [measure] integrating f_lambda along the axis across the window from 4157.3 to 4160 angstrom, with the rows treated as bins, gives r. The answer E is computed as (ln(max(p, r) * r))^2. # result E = 75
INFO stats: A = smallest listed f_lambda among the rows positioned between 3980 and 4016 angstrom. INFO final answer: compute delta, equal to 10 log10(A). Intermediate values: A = 24.6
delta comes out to 13.9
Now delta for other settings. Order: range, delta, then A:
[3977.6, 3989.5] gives 14.3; 27.2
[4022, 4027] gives 13.6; 23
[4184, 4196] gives 13.6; 22.7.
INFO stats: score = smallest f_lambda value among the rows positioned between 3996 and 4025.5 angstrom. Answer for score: 23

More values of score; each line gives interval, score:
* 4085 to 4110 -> 25.2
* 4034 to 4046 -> 24.4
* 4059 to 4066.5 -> 23.7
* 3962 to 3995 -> 26.4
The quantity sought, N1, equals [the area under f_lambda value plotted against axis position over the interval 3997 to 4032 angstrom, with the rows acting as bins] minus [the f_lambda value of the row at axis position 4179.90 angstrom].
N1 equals 878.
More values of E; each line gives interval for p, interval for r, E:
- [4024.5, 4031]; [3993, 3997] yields 95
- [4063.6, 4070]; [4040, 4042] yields 81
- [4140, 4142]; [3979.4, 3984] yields 95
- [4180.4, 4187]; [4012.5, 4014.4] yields 79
